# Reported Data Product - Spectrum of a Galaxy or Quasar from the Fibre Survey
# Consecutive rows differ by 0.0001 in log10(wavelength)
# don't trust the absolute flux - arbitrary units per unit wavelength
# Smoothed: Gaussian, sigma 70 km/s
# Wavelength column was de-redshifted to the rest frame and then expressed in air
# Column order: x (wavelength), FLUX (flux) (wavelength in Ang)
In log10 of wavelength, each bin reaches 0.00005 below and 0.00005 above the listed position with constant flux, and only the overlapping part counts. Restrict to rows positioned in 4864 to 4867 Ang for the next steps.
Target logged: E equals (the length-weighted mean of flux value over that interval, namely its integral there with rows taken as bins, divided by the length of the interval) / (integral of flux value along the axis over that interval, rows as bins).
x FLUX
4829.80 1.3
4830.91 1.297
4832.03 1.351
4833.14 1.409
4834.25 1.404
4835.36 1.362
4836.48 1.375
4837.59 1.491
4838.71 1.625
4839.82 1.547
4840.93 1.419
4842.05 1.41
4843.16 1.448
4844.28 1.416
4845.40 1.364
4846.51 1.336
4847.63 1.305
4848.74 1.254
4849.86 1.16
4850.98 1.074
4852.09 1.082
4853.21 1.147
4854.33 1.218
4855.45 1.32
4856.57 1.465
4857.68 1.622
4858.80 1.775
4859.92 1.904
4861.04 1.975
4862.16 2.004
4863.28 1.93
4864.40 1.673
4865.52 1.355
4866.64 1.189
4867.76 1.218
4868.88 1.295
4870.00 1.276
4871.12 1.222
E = 0.33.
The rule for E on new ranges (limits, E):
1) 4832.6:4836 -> 0.29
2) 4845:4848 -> 0.33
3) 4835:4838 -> 0.33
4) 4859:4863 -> 0.25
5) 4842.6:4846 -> 0.29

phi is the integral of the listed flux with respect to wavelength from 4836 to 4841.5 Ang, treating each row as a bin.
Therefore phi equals 8.2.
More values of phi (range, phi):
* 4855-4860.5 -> 8.9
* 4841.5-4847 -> 7.7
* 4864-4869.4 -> 7.2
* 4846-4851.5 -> 6.7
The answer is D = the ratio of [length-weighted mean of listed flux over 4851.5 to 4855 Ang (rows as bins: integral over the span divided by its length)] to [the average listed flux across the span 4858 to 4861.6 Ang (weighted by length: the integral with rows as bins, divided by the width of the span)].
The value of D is 0.62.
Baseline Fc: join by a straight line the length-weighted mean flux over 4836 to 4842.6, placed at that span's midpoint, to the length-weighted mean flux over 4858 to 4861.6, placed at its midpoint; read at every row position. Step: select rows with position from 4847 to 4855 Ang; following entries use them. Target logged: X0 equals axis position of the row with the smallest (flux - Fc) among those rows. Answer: 4852.09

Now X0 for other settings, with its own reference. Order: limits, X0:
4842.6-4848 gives 4847.63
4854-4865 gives 4854.33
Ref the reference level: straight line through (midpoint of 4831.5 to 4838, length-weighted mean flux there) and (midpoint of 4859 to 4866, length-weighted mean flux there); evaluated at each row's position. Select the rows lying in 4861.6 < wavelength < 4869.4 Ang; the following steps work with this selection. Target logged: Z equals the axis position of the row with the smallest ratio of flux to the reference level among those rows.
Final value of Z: 4866.64 Ang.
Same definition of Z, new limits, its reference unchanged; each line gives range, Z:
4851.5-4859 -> 4852.09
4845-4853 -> 4852.09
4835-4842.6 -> 4842.05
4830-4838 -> 4836.48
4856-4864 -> 4856.57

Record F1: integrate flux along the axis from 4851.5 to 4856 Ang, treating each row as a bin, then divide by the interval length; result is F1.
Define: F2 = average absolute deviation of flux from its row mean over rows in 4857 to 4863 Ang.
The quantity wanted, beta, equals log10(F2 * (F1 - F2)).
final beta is -0.87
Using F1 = 1.19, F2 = 0.126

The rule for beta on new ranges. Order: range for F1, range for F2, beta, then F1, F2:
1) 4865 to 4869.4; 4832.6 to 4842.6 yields -1.08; 1.26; 0.070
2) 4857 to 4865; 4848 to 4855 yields -1.01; 1.83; 0.055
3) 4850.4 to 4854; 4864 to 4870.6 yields -0.93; 1.11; 0.120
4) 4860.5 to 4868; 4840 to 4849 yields -1.07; 1.64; 0.054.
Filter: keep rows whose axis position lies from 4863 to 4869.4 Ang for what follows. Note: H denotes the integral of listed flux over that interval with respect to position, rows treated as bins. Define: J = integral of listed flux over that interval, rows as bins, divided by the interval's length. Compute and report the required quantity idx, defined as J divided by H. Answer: 0.16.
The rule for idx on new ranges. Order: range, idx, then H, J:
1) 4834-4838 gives 0.25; 6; 1.41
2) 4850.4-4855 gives 0.22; 5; 1.13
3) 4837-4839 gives 0.50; 3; 1.54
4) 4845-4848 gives 0.33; 4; 1.34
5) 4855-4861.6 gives 0.15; 11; 1.68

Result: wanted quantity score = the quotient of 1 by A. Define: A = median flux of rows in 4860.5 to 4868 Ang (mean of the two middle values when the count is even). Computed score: 0.60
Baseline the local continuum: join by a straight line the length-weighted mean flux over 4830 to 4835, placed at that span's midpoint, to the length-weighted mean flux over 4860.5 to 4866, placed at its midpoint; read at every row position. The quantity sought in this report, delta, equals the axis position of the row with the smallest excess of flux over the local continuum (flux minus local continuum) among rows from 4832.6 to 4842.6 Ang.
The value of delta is 4842.05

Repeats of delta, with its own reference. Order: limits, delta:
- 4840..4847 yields 4846.51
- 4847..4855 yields 4852.09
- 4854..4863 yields 4854.33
